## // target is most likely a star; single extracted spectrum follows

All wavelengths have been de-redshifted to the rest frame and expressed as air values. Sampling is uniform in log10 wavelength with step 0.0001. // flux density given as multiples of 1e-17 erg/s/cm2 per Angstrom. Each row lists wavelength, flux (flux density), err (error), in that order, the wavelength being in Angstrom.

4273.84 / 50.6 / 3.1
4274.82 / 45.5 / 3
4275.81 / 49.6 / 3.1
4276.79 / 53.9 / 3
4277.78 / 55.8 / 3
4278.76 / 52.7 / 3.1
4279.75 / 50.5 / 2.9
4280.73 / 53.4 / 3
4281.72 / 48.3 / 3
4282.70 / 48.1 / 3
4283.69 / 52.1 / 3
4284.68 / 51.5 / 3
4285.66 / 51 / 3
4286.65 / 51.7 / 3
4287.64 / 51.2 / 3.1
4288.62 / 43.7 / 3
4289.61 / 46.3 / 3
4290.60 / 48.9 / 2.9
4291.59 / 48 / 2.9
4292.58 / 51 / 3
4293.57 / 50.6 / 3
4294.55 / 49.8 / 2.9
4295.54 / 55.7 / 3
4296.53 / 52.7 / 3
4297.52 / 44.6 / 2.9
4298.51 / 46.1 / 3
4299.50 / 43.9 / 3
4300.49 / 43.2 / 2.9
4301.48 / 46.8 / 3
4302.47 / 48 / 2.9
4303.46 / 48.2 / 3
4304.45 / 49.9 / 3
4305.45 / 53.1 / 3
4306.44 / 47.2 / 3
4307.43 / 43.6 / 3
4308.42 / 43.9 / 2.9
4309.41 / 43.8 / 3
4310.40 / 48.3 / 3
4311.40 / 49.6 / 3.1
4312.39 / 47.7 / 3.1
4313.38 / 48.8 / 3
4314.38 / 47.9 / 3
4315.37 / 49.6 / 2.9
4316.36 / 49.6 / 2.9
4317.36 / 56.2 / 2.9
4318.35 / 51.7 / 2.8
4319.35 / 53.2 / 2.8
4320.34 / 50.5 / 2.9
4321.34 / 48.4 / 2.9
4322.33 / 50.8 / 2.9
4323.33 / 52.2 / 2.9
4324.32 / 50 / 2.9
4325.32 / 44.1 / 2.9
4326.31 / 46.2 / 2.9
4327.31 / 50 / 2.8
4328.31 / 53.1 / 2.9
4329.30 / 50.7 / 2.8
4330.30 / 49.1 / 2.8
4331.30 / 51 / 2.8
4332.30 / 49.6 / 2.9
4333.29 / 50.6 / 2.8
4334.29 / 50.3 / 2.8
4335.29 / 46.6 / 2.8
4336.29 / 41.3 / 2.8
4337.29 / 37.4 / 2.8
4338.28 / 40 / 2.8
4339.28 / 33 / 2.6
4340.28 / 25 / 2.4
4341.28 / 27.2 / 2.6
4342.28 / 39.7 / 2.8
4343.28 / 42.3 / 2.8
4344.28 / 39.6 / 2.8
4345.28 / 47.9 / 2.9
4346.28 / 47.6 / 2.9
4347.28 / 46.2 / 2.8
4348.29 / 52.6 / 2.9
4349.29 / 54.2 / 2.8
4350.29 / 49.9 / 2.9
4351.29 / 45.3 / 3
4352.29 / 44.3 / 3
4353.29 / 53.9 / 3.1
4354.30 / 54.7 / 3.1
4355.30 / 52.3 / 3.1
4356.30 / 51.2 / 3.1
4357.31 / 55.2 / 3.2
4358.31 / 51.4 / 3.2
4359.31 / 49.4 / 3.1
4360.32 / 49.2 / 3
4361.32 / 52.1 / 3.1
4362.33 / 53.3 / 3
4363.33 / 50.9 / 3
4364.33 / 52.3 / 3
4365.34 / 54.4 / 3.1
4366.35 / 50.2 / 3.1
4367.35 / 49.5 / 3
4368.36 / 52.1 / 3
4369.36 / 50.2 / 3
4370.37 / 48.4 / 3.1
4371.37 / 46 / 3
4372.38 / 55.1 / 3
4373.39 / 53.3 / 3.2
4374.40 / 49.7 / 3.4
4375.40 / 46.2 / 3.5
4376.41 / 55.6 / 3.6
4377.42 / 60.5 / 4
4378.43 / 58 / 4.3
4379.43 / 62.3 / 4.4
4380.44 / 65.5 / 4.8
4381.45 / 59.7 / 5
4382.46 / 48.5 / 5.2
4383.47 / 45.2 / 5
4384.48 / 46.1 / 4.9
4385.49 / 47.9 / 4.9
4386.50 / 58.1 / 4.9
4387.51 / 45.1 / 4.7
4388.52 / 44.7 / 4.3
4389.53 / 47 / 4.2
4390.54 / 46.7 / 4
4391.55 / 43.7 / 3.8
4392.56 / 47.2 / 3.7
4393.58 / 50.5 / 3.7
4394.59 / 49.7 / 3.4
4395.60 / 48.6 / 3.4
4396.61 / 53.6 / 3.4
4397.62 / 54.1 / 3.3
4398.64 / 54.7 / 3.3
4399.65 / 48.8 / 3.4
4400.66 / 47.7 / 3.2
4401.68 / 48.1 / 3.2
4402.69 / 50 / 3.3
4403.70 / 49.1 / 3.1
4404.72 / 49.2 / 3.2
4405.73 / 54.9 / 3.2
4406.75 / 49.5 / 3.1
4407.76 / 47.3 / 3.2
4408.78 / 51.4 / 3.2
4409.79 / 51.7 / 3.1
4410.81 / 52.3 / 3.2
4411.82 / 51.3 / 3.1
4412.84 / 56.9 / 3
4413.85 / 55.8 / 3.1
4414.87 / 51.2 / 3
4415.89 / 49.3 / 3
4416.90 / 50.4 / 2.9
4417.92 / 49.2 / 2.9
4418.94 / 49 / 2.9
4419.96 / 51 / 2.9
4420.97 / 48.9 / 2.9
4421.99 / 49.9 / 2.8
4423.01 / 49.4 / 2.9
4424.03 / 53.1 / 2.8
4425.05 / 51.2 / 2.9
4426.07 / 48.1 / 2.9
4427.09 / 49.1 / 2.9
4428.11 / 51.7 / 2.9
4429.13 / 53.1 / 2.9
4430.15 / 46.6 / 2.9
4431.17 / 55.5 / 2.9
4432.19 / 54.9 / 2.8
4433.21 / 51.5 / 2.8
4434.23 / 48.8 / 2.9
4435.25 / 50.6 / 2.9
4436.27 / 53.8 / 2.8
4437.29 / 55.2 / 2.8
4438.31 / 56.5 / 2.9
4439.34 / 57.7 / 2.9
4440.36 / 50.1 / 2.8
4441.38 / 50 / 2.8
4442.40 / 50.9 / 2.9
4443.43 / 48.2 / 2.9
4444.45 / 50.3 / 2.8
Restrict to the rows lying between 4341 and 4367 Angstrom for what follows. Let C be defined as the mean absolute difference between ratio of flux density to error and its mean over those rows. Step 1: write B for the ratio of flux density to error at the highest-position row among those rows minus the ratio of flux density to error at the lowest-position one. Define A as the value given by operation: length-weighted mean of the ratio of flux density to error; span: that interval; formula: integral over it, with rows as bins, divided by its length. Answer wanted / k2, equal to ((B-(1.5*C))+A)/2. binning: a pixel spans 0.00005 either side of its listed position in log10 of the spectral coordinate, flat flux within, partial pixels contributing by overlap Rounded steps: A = 16.4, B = 5.7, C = 1.2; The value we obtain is 10.2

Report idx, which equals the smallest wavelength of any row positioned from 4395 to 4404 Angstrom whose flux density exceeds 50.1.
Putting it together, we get 4396.61 Angstrom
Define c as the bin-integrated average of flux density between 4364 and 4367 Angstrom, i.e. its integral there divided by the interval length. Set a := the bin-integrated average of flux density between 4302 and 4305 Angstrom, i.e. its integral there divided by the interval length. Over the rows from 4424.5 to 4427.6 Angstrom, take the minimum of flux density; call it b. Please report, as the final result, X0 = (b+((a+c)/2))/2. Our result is 49.2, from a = 48.7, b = 48.1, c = 52.1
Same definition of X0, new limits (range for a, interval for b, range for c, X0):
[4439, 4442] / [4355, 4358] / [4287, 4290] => 50.5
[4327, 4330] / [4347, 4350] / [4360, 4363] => 48.8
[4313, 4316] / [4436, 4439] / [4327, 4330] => 51.9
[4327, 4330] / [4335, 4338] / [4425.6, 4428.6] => 43.9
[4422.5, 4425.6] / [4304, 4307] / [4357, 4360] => 49.3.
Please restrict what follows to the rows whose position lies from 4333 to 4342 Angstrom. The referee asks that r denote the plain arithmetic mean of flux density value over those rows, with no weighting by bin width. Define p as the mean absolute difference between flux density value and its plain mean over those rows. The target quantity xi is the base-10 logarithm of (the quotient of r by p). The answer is 0.72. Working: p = 7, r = 39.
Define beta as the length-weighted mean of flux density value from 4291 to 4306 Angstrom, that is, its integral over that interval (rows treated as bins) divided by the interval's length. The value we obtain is 48.8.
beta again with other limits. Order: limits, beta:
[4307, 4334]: 49.3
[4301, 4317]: 47.9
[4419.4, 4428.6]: 50.2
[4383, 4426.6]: 49.9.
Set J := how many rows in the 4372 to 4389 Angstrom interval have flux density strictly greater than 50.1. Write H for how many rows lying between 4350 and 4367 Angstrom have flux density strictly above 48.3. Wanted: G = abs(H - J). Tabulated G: 6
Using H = 15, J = 9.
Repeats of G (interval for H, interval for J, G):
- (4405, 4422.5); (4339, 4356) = 11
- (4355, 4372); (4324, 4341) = 11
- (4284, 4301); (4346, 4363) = 0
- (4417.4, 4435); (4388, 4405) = 11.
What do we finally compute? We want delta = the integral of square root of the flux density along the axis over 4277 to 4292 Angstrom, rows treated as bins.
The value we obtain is 106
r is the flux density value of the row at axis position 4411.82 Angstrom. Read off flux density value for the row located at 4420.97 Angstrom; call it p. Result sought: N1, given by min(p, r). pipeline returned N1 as 49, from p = 48.9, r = 51.3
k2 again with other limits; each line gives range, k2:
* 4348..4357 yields 6.9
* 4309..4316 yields 8.8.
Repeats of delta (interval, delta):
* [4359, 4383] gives 175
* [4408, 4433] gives 179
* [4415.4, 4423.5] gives 57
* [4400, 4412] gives 85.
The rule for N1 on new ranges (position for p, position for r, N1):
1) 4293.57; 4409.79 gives 51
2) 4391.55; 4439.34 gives 44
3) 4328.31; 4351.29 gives 45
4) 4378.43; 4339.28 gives 33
